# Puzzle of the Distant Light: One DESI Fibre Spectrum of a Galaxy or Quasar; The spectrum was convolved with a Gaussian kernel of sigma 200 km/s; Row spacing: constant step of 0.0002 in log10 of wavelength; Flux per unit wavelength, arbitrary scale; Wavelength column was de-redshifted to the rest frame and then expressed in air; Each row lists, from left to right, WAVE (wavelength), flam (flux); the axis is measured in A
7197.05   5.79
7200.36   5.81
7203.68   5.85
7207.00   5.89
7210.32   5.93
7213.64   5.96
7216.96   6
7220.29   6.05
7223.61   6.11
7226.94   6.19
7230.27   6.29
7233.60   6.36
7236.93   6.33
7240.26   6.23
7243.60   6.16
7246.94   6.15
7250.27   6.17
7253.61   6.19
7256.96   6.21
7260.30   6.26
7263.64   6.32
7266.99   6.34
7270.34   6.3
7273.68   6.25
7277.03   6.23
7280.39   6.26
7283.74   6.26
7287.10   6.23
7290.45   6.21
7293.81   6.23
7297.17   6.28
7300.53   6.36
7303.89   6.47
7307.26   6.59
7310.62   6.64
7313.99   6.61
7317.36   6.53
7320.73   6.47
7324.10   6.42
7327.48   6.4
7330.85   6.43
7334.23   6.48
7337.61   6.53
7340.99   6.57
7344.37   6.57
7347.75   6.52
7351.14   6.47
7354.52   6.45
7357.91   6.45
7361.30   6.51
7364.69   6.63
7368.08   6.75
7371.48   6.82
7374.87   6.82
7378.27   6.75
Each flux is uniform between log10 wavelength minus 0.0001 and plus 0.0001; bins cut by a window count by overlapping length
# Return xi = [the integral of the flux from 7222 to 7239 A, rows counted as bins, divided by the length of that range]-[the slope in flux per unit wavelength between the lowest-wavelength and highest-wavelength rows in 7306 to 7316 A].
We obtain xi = 6.25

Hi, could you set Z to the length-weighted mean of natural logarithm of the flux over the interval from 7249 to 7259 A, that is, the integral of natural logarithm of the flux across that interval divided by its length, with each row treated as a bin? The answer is 1.82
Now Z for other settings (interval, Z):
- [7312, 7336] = 1.87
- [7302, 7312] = 1.88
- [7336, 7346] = 1.88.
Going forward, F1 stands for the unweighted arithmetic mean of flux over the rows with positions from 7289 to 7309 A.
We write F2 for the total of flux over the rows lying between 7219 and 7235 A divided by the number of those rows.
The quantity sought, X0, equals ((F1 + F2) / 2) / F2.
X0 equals 1.01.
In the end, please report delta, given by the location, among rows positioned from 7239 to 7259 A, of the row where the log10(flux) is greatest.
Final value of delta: 7240.26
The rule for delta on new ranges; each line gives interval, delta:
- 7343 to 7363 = 7344.37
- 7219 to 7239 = 7233.60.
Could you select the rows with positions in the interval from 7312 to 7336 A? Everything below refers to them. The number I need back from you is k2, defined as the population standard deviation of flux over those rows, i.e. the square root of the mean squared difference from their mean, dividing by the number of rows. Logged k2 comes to 0.07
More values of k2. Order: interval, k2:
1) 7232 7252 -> 0.08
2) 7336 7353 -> 0.04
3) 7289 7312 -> 0.16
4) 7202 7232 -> 0.14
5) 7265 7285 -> 0.04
